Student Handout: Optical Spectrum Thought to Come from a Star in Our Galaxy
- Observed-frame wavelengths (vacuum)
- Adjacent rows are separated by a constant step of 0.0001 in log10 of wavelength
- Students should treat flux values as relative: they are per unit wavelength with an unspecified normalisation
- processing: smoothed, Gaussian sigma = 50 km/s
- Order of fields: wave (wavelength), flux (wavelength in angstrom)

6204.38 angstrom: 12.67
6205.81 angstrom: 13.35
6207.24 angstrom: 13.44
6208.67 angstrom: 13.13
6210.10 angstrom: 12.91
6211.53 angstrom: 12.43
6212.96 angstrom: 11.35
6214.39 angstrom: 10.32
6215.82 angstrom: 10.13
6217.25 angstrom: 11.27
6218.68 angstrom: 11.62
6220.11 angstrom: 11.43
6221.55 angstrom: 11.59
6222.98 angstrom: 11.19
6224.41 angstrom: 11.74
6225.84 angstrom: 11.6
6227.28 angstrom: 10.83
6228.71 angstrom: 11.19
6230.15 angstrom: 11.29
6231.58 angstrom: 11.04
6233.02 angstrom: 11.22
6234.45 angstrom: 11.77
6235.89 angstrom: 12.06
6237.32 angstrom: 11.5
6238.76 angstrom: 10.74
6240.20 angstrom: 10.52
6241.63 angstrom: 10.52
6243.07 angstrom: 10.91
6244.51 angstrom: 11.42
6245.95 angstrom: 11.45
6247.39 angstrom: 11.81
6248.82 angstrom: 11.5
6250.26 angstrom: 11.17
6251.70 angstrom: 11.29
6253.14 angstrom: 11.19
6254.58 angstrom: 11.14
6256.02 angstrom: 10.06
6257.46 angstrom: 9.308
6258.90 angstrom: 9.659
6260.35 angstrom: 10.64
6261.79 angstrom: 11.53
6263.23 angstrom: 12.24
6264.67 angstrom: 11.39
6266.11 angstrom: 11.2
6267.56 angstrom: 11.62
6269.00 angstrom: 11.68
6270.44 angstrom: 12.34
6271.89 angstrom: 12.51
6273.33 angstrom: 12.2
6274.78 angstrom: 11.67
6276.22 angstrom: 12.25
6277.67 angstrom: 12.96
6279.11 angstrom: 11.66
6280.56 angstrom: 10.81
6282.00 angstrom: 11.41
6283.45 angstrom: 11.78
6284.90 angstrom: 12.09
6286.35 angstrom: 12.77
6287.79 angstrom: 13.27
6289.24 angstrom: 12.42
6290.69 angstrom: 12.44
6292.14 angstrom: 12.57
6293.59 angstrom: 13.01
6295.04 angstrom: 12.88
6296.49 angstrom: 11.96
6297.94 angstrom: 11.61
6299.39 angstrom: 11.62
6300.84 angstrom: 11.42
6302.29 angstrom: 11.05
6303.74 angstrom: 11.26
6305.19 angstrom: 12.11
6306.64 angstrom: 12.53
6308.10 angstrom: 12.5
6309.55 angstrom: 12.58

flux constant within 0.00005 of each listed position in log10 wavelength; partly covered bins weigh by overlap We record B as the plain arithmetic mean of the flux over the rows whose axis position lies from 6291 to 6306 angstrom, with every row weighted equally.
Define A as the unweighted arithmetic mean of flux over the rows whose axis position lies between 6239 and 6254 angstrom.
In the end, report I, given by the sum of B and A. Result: 23.1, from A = 11.18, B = 11.9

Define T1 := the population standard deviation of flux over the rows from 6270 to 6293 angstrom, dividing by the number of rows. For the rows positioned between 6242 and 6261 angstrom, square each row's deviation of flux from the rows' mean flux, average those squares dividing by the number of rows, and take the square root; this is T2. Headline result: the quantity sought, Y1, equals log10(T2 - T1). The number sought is -0.9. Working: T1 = 0.60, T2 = 0.73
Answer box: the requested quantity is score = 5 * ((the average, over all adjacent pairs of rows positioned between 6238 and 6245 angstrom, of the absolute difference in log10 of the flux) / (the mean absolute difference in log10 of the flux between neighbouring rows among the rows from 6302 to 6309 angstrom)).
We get 4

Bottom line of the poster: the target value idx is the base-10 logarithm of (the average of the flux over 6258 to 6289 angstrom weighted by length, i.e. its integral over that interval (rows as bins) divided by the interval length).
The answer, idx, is 1.07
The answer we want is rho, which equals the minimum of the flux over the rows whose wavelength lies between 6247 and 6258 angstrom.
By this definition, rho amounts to 9.308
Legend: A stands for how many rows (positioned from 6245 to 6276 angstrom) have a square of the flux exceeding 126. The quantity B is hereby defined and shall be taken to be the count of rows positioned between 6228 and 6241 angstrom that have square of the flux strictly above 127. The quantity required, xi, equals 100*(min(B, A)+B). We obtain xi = 800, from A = 13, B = 4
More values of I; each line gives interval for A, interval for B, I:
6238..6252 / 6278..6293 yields 23.3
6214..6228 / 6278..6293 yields 23.3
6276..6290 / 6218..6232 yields 23.5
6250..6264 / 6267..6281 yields 22.8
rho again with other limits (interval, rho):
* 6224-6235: 10.83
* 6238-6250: 10.52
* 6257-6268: 9.308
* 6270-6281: 10.81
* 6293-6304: 11.05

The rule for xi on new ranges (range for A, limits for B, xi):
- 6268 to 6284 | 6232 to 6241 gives 600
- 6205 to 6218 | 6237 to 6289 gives 3000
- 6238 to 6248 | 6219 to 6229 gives 700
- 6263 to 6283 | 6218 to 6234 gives 1200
